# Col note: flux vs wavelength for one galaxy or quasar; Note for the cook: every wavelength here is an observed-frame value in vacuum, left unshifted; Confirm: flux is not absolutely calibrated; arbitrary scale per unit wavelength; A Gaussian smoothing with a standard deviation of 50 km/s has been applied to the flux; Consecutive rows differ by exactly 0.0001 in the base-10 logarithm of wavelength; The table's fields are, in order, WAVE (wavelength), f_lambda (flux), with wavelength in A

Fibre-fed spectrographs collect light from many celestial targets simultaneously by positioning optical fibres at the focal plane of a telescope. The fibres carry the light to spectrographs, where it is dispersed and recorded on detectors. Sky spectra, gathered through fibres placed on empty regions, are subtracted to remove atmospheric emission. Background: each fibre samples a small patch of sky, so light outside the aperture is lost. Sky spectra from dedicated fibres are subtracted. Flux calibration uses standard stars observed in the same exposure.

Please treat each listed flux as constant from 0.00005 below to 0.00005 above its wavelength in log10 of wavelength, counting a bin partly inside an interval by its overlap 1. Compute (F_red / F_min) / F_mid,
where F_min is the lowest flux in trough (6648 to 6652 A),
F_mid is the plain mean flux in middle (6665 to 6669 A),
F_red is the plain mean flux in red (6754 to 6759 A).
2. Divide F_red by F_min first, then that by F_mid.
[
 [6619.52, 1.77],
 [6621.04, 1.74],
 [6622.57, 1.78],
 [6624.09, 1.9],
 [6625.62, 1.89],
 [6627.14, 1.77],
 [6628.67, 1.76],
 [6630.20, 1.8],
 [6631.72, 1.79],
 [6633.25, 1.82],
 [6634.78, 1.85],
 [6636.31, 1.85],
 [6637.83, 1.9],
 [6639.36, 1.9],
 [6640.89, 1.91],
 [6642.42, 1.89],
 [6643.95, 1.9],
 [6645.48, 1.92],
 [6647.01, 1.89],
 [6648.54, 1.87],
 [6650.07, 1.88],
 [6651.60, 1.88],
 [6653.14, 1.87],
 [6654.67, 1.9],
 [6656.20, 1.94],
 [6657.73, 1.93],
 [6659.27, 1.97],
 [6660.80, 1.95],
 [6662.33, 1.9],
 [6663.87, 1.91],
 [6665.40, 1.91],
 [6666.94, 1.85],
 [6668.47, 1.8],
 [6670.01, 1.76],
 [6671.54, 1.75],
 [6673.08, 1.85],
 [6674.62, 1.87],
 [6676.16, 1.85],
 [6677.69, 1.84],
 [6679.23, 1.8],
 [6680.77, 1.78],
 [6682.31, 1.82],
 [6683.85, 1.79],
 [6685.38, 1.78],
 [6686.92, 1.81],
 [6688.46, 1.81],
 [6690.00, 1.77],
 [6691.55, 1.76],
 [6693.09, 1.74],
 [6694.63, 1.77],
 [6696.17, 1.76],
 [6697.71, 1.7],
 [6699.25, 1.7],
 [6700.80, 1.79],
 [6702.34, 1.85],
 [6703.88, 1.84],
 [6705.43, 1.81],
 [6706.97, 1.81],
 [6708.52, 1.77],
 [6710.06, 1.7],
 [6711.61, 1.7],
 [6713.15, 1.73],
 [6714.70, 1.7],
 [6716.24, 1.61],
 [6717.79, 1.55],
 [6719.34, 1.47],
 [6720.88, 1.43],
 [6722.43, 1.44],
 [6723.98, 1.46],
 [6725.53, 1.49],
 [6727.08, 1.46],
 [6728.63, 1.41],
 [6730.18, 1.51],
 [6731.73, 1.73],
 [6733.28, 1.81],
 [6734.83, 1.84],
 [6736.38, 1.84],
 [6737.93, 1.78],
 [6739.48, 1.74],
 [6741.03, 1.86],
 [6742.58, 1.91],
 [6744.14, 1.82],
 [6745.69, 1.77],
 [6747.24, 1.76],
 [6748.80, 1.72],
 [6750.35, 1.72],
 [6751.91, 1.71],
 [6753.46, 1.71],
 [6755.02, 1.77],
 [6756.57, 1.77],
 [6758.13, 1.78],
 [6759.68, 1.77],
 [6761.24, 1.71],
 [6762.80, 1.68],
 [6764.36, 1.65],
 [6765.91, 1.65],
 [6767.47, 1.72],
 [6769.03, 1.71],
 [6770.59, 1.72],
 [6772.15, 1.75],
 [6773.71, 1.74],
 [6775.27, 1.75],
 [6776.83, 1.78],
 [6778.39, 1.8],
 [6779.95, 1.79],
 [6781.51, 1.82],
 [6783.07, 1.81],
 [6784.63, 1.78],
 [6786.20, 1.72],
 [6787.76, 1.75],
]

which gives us 0.512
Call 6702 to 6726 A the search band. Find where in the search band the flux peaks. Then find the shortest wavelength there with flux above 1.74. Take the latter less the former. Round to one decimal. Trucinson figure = 0.0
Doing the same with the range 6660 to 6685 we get 0.0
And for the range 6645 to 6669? -13.8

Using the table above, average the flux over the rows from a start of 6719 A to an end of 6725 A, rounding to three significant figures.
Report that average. 1.45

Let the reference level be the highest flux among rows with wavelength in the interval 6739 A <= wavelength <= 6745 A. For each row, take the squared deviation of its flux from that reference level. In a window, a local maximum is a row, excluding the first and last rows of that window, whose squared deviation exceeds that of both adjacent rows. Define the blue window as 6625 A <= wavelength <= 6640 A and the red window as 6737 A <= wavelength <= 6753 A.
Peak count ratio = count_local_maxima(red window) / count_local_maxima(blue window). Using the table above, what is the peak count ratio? 0.50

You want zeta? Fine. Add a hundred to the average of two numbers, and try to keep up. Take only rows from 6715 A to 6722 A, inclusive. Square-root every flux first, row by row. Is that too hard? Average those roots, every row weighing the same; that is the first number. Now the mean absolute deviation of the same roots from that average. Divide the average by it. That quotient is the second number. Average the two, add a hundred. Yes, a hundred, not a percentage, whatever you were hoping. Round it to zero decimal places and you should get 124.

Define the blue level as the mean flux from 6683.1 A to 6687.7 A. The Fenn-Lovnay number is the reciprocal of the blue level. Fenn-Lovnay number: 0.56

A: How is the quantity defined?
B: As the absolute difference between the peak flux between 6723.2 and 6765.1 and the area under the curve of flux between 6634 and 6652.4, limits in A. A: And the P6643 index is 33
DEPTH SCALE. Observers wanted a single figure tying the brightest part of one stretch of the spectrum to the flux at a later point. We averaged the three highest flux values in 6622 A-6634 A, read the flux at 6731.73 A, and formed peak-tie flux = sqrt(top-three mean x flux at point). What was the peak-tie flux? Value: 1.80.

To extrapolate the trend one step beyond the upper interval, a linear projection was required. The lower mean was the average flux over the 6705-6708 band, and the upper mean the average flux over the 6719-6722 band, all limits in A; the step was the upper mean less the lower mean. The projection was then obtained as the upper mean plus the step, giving 1.09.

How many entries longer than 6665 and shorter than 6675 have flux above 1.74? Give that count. 7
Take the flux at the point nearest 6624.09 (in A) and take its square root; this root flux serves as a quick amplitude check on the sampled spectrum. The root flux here 1.38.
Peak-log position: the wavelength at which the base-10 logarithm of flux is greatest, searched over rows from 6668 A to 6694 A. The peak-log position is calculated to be 6674.62 A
